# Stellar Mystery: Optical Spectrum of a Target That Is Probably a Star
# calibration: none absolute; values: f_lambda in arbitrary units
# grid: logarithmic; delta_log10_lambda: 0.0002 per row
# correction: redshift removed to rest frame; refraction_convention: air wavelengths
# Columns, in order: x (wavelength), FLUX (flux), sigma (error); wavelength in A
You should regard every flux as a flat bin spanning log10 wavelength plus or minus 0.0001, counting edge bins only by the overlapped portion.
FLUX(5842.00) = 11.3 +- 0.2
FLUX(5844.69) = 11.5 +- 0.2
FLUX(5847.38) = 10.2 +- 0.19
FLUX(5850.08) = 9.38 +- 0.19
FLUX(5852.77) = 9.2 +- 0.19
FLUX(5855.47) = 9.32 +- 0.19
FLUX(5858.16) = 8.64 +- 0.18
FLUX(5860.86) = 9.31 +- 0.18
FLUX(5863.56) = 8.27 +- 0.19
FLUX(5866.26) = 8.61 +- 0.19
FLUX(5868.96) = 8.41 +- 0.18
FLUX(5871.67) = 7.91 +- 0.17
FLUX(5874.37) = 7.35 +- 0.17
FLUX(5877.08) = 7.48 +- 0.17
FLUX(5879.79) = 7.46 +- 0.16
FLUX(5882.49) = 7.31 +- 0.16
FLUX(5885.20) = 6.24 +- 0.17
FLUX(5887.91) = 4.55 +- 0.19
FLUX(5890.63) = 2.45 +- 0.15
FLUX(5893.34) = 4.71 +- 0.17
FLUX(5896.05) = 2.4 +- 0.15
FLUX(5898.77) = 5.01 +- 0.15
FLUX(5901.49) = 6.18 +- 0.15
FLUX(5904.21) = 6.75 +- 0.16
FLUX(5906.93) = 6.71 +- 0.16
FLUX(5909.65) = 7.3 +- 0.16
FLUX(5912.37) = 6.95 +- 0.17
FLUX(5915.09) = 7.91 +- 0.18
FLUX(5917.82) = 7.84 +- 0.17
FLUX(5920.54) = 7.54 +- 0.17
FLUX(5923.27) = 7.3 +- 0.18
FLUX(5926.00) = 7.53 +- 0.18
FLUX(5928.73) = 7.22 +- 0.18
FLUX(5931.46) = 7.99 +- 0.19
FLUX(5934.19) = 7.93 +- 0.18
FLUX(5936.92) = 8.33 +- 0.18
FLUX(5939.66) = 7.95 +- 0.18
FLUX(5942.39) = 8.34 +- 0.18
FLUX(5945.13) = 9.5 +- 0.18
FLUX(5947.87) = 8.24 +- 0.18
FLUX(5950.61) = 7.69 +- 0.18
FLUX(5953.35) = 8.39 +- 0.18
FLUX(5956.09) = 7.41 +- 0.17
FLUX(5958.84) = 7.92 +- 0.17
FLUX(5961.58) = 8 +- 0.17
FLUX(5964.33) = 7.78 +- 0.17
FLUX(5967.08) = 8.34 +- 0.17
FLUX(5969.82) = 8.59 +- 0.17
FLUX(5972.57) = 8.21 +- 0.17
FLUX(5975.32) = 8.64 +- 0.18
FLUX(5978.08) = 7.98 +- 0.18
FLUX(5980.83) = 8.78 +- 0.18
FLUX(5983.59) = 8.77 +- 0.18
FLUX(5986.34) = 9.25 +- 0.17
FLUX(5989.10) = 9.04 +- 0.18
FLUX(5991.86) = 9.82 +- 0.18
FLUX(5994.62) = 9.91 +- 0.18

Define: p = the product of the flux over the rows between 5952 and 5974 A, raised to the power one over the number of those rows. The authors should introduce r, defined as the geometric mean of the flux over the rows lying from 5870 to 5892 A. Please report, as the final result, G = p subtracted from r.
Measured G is -2.1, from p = 8.1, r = 5.99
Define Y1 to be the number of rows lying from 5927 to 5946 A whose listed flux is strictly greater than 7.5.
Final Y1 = 6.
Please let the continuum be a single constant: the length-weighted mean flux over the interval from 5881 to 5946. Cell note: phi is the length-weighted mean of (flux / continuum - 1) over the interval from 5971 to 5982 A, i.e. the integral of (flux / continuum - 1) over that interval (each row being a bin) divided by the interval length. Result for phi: 0.25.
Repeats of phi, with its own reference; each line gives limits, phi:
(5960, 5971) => 0.21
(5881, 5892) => -0.23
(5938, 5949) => 0.26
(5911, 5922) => 0.12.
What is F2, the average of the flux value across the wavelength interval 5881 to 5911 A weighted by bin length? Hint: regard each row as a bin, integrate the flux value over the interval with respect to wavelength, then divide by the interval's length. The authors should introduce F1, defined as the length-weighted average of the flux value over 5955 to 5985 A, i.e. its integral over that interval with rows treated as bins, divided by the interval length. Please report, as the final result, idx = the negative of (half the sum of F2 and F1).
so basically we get -6.8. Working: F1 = 8.2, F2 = 5.4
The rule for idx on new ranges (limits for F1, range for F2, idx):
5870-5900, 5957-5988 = -7.1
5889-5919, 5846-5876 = -7.3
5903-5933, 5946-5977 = -7.8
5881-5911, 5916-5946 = -6.7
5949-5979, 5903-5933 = -7.7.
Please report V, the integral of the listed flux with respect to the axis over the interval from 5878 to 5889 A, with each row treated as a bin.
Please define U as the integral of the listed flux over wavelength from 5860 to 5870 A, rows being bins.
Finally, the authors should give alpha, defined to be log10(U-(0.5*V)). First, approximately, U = 86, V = 71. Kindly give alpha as 1.70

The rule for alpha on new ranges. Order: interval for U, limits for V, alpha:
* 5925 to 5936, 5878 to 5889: 1.69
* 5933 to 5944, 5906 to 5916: 1.73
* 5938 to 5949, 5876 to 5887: 1.74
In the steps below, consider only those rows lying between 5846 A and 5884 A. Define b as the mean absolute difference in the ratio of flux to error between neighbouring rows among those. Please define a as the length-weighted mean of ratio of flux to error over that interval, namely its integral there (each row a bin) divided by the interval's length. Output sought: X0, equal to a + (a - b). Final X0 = 92.2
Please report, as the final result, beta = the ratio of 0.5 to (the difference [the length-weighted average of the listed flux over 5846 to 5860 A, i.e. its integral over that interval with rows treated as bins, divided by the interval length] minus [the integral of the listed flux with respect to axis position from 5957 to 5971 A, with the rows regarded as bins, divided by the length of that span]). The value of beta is 0.4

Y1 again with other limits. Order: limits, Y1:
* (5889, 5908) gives 0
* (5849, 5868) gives 7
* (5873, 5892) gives 0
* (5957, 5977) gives 7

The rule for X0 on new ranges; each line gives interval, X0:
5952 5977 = 92.6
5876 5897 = 56.6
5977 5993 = 96.7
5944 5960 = 88.5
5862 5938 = 75.4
